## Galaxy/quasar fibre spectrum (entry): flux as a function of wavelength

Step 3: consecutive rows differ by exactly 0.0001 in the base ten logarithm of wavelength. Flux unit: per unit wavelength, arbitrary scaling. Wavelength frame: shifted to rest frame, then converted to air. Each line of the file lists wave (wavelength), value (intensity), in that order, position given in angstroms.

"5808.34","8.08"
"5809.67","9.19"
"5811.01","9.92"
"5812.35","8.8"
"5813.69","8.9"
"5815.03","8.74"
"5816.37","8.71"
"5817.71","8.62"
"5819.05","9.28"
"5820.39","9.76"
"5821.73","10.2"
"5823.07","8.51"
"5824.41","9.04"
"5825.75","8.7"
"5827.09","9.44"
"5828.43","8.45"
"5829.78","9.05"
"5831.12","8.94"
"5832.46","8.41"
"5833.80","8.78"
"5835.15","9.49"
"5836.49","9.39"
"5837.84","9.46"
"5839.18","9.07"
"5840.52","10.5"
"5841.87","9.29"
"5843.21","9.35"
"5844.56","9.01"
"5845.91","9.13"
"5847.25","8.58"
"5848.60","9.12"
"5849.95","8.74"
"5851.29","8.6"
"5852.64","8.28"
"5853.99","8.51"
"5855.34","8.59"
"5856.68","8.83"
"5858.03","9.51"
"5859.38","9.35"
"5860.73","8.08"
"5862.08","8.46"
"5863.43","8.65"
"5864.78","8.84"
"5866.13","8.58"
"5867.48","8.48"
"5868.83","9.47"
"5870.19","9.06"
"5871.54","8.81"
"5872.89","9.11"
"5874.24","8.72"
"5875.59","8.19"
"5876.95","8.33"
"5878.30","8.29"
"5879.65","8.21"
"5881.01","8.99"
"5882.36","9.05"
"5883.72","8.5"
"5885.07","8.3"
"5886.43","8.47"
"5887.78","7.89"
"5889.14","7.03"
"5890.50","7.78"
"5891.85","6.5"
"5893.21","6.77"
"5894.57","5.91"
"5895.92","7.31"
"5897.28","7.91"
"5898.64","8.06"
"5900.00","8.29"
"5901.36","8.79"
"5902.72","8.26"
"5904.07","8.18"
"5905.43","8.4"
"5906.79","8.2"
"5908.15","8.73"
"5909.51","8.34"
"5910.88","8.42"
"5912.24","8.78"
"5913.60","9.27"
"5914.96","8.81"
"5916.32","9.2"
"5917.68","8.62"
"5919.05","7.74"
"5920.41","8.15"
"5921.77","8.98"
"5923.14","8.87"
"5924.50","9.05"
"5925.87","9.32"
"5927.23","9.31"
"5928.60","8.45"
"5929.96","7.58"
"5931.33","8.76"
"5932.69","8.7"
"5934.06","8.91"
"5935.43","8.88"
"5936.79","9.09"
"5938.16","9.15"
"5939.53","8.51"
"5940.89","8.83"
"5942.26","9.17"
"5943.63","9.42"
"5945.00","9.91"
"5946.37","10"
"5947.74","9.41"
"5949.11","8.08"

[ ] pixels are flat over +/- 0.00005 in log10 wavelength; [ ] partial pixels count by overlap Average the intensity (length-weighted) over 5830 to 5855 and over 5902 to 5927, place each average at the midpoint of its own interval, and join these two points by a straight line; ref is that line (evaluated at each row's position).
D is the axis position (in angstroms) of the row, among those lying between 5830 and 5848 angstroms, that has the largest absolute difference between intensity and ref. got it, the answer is 5840.52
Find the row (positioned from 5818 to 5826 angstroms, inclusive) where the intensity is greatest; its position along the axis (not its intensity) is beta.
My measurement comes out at 5821.73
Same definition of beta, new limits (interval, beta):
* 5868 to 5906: 5868.83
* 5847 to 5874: 5858.03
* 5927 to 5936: 5927.23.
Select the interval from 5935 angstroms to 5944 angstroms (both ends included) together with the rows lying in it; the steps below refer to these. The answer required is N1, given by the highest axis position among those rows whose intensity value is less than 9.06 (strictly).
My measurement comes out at 5940.89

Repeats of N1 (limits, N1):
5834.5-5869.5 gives 5867.48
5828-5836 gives 5833.80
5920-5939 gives 5935.43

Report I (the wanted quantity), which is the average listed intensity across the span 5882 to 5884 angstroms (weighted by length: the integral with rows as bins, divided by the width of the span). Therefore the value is 8.76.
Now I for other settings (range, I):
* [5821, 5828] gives 9.17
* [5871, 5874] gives 8.95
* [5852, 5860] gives 8.85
